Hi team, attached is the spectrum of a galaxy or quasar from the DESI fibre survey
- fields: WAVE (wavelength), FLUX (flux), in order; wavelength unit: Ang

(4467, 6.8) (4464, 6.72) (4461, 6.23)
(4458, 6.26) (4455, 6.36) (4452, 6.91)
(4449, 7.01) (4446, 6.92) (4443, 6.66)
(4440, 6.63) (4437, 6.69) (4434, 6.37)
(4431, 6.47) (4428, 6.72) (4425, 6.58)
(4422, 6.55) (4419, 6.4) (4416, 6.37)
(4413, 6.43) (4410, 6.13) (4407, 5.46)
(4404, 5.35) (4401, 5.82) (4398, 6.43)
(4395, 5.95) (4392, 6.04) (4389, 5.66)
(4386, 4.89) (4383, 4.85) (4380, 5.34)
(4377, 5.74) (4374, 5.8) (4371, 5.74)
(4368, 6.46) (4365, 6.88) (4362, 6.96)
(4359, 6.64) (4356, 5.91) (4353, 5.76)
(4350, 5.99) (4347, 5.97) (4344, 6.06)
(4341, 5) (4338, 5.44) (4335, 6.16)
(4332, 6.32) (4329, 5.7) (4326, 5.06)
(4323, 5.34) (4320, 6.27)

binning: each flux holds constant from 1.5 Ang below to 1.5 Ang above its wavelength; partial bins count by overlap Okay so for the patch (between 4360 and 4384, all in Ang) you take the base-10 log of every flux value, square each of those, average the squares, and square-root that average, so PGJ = 0.77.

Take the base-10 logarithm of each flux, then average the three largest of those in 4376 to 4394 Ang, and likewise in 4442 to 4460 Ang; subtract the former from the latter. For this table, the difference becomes 0.08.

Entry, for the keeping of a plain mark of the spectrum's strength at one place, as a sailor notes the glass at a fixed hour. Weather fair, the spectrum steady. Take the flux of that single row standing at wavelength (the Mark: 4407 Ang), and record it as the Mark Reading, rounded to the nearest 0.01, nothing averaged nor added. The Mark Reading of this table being 5.46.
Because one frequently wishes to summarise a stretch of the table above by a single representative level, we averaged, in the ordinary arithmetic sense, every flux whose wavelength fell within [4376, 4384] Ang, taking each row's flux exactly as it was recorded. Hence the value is 5.31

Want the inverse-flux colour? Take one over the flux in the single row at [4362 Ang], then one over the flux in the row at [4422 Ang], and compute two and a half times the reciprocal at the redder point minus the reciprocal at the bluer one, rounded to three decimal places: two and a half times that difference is 0.022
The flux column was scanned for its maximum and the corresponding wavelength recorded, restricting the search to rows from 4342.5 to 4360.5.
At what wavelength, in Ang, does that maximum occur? 4359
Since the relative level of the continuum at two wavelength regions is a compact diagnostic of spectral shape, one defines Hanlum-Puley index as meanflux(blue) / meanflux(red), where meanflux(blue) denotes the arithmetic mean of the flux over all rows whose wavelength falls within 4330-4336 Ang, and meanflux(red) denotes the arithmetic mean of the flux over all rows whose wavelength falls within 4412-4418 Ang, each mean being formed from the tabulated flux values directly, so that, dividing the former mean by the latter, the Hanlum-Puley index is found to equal 0.97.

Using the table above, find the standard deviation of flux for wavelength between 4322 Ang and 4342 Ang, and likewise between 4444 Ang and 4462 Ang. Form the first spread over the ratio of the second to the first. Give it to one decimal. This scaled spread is 0.7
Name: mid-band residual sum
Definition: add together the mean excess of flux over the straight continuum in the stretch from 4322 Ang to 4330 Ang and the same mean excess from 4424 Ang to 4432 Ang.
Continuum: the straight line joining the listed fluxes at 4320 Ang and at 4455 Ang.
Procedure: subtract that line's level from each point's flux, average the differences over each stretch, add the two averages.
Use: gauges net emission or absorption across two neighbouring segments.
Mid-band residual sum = -0.7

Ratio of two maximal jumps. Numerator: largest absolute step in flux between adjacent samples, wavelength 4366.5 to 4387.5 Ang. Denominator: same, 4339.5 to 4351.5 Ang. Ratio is 0.68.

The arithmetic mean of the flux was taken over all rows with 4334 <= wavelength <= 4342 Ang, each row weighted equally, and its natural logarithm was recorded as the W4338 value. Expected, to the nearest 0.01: 1.71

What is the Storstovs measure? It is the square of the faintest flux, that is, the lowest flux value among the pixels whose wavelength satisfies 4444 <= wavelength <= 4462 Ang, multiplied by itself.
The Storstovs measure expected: 39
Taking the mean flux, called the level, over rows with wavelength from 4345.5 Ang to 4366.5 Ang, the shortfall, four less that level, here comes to -2.30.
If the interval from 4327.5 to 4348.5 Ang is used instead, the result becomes -1.81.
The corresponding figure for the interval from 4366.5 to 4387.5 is -1.55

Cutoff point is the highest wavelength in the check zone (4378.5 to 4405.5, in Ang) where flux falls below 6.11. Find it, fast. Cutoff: 4404 Ang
